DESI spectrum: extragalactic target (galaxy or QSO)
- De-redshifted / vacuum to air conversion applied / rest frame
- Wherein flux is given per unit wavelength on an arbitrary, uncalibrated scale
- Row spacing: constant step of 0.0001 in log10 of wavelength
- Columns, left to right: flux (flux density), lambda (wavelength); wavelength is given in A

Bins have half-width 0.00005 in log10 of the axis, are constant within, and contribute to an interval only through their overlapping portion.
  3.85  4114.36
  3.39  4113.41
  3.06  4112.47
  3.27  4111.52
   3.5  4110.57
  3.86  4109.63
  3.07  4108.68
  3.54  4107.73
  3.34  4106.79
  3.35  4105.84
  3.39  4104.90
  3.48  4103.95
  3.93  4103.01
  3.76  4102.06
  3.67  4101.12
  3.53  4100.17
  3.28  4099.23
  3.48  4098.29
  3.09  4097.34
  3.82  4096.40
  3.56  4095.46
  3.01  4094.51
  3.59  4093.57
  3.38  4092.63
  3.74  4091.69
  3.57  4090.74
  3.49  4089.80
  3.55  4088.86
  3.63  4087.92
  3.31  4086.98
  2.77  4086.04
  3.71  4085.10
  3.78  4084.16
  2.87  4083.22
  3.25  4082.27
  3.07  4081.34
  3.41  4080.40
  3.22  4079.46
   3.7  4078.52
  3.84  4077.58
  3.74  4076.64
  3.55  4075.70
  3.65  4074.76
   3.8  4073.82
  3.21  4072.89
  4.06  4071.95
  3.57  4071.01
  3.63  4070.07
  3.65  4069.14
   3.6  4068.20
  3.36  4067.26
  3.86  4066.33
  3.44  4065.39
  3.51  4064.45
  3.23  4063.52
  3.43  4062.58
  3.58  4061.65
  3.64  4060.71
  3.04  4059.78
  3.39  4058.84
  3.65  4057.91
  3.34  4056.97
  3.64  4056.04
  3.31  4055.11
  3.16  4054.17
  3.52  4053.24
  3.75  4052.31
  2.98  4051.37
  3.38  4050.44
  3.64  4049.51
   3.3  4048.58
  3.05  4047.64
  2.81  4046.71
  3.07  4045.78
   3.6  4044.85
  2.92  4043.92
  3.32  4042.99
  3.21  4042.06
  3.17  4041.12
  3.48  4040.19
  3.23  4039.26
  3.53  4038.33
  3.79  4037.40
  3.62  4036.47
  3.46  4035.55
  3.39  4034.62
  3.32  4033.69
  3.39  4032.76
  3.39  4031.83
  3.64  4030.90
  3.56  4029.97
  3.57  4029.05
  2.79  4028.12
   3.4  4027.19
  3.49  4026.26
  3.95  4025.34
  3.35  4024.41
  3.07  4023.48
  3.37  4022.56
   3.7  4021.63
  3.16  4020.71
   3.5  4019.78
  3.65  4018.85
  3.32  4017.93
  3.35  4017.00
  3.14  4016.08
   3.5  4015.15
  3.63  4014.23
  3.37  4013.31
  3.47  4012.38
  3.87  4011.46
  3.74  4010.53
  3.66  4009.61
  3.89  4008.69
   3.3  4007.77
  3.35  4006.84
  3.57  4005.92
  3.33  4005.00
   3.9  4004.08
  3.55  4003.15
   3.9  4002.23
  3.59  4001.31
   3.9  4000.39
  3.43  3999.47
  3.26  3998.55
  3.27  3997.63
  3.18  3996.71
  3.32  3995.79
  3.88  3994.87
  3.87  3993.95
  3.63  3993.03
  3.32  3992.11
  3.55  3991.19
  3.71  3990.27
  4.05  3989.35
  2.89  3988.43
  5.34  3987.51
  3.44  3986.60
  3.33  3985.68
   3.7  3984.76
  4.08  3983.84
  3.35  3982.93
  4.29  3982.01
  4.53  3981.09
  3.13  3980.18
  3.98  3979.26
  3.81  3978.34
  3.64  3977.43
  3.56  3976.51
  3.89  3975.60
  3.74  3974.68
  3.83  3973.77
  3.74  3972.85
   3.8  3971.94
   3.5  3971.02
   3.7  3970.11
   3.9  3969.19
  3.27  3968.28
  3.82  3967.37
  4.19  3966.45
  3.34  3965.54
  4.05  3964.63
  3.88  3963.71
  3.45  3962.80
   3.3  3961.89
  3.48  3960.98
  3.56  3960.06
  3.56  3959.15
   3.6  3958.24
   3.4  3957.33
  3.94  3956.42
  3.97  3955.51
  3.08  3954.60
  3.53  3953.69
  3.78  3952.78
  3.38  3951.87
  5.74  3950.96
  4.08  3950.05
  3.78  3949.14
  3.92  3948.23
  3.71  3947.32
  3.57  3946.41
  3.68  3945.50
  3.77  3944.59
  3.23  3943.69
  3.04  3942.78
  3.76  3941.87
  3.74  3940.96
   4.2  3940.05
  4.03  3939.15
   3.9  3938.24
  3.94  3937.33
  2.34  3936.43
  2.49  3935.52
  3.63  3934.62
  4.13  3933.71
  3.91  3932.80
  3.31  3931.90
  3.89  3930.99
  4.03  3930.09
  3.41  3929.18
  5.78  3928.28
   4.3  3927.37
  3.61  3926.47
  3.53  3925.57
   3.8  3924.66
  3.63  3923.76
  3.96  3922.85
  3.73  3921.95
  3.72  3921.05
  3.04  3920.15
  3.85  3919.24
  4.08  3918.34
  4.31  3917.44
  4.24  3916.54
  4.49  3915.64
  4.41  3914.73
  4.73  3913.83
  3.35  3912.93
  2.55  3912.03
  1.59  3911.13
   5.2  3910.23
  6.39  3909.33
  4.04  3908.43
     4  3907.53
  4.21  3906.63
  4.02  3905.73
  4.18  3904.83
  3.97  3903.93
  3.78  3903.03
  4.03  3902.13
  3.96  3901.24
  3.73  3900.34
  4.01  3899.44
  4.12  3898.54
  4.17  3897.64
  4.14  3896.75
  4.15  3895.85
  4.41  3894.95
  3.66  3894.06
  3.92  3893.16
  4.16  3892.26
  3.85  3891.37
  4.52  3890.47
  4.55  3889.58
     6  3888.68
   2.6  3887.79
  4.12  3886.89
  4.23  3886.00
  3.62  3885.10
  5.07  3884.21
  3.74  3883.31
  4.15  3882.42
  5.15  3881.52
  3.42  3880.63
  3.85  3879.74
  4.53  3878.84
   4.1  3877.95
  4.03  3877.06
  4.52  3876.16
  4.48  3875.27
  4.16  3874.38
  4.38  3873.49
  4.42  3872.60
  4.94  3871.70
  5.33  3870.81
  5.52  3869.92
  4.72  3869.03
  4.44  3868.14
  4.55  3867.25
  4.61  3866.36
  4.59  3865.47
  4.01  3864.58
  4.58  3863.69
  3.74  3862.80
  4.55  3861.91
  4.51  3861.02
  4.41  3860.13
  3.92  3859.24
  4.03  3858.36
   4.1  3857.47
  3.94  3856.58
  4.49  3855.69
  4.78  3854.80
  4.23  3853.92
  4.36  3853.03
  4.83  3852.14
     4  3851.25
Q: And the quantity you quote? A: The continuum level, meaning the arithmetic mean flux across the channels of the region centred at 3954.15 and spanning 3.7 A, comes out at 3.59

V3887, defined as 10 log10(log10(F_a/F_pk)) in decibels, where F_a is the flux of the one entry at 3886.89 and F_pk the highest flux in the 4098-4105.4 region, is -17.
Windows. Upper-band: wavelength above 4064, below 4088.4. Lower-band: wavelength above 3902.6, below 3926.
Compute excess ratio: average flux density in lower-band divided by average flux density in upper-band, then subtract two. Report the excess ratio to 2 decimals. -0.87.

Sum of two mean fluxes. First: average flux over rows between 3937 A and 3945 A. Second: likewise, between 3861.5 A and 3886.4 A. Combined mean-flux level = 8.1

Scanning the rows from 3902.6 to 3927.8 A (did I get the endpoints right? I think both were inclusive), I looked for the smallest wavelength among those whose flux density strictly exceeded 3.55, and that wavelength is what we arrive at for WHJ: 3903.03 A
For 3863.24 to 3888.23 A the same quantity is 3863.69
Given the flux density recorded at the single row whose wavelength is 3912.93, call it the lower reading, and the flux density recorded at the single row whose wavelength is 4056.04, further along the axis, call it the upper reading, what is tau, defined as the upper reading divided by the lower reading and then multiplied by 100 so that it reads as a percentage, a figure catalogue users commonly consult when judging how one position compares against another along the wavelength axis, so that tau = 109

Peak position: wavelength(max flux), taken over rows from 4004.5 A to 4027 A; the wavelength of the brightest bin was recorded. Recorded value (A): 4025.34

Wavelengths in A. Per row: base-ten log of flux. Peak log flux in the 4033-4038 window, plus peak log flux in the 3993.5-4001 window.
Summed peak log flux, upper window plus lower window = 1.17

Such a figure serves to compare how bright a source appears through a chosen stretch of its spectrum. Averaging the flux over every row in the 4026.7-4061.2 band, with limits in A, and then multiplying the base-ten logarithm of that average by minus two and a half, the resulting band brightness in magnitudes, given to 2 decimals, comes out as -1.32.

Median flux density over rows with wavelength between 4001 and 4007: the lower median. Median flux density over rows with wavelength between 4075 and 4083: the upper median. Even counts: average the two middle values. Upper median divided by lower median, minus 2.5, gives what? -1.53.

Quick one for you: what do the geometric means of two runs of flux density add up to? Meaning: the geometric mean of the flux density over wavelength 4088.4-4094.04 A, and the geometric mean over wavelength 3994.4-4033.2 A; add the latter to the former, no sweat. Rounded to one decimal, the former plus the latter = 7.0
